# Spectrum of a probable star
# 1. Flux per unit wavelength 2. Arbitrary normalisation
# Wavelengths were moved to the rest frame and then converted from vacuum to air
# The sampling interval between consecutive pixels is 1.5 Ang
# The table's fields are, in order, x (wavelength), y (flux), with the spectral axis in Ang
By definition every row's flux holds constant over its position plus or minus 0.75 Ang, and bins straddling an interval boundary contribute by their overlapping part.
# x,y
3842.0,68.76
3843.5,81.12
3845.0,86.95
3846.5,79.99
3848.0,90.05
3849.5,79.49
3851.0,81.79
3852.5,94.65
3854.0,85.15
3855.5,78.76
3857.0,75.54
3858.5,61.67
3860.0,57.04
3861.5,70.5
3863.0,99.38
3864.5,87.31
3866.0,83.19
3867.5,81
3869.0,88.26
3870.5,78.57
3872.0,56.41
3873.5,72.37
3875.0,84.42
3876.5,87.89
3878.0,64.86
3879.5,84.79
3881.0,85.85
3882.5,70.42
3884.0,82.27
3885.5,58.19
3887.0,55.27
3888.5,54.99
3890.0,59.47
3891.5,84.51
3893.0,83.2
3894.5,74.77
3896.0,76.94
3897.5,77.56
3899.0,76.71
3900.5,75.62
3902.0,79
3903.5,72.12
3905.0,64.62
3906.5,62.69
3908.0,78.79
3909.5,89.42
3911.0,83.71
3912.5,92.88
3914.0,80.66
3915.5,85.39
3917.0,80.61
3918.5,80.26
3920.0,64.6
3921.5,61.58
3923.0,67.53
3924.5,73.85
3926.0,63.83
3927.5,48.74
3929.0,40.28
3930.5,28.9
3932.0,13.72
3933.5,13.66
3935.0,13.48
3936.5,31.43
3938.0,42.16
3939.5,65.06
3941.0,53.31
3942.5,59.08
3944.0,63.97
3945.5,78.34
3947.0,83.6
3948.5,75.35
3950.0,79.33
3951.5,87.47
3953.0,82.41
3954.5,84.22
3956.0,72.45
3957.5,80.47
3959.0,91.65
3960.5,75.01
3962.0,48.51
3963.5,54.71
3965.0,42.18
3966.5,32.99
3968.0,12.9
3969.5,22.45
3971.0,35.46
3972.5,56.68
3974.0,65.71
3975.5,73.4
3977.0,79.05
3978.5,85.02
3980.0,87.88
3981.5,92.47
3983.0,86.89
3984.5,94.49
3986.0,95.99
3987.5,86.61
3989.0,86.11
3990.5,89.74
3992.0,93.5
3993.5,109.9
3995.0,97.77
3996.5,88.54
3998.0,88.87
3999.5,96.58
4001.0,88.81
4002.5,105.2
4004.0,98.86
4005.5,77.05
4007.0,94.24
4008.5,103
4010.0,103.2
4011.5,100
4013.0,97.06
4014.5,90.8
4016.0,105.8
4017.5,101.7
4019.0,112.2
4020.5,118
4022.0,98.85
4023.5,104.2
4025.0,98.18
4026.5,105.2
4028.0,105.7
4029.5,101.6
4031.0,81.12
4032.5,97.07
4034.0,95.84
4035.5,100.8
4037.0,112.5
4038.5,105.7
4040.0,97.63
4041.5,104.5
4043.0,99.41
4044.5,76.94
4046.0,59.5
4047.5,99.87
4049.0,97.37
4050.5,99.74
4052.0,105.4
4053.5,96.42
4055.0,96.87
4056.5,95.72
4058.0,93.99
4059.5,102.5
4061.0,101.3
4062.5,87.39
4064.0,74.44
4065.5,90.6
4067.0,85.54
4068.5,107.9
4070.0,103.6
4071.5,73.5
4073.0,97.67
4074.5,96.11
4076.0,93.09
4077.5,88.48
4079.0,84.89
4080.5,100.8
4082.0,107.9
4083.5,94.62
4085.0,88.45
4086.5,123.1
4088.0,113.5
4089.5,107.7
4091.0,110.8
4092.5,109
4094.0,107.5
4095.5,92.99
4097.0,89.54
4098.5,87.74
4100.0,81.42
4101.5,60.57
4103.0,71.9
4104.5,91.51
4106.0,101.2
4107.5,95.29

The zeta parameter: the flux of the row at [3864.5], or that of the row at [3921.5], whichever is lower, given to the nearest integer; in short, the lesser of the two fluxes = 62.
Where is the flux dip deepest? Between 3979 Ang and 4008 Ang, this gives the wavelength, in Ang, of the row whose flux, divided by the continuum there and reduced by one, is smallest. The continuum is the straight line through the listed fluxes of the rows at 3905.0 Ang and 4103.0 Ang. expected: 4005.5 Ang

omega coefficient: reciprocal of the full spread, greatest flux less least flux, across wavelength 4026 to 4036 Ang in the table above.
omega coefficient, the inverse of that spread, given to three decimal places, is 0.041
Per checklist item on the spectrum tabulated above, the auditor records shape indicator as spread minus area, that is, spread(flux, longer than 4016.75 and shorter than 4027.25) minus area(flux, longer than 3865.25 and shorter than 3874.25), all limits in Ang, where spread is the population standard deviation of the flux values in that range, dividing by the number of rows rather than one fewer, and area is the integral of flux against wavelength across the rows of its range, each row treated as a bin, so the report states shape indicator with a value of -683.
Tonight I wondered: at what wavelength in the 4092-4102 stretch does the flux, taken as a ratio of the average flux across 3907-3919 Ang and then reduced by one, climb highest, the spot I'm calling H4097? 4092.5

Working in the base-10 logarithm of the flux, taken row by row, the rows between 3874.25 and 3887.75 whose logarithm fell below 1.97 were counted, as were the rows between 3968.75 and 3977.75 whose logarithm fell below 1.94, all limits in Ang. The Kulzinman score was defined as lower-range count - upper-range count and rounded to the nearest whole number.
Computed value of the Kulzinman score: 3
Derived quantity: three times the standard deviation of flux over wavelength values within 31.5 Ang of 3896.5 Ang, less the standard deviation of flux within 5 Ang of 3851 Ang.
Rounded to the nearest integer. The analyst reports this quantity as 27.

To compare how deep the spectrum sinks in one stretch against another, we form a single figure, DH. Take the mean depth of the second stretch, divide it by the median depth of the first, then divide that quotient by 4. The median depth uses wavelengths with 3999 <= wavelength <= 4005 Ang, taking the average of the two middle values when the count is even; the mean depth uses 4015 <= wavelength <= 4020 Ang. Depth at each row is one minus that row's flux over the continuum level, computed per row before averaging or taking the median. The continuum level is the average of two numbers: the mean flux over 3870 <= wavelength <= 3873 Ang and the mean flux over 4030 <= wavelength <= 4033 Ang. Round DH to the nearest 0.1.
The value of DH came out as 0.4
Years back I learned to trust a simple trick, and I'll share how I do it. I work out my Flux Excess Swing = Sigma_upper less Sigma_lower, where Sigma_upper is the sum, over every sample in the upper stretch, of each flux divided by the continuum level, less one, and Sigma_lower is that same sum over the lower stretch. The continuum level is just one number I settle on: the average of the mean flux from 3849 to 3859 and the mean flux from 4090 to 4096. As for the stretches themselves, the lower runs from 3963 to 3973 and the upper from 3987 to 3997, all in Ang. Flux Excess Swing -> 4.3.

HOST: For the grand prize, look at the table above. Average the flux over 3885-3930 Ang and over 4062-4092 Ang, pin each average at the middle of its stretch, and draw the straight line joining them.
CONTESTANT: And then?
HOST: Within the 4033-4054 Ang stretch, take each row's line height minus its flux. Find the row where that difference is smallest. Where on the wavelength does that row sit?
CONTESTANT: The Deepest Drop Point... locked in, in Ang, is 4037.0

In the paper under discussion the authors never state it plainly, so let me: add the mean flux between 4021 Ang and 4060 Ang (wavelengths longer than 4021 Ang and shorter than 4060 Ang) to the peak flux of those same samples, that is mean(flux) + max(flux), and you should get 210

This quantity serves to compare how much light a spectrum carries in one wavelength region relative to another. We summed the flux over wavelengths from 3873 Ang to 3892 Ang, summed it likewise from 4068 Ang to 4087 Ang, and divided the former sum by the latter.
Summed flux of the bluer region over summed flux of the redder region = 0.75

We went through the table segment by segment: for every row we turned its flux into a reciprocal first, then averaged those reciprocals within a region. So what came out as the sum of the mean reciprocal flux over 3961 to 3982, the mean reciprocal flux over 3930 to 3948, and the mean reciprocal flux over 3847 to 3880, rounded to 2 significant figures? 0.070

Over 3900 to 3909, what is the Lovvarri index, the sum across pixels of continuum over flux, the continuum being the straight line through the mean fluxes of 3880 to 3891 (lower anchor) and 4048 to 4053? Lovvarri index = 6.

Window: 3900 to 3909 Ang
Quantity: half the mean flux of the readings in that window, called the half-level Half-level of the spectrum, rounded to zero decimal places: 36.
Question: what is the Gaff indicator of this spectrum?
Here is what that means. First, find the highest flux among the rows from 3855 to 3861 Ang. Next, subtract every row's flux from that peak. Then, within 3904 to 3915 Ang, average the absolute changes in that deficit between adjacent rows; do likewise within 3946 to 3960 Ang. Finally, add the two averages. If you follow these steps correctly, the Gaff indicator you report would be 16.6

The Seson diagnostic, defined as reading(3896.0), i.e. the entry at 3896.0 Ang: 76.94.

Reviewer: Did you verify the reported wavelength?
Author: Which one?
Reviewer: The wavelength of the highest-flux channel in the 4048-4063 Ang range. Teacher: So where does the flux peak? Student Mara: 4052.0 Ang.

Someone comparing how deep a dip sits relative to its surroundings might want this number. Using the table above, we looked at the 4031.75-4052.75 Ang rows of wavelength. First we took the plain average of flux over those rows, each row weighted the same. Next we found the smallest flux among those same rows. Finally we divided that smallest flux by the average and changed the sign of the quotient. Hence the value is -0.62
